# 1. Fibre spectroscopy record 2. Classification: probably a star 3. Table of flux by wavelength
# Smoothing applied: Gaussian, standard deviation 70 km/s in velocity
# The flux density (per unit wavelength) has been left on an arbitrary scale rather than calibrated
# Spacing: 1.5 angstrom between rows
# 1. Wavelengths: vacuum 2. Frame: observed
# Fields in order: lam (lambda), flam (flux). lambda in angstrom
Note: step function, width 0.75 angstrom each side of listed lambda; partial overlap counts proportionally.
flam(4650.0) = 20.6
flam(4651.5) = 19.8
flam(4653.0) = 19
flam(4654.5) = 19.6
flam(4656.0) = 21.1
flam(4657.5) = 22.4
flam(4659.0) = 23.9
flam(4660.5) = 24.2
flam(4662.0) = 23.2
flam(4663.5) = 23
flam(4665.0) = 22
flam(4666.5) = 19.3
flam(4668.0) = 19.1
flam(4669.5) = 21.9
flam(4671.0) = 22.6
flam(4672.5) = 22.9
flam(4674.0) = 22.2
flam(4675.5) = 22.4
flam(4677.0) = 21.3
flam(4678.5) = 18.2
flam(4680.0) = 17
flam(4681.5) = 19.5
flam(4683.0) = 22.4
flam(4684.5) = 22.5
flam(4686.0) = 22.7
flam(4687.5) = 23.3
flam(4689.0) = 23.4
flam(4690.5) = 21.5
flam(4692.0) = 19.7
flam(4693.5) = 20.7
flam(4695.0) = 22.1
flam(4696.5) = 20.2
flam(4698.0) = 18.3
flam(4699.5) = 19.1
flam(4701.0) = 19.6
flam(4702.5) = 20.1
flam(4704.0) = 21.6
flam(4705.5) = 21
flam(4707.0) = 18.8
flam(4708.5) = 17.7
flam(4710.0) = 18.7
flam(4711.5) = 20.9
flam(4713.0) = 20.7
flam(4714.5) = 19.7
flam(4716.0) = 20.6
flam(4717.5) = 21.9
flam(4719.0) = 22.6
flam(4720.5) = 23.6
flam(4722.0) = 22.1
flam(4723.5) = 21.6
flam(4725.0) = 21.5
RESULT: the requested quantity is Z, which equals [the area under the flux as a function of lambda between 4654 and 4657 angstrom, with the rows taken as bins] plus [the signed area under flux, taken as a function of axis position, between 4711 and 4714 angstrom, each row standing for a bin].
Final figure 124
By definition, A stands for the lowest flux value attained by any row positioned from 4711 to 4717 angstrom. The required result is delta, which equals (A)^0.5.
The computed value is 4.44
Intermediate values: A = 19.7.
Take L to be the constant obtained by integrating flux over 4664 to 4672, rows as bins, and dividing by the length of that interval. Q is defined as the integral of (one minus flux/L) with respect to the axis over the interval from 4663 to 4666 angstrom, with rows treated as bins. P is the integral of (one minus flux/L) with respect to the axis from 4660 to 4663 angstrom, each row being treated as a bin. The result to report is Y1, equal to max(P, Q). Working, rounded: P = -0.35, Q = -0.15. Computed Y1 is -0.15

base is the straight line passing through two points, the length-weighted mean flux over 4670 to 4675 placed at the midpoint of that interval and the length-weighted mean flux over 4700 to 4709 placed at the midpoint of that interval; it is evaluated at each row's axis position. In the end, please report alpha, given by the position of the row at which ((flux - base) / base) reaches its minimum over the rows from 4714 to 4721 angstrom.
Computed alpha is 4714.5 angstrom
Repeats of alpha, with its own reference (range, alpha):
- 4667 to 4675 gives 4668.0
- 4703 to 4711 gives 4708.5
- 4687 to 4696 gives 4692.0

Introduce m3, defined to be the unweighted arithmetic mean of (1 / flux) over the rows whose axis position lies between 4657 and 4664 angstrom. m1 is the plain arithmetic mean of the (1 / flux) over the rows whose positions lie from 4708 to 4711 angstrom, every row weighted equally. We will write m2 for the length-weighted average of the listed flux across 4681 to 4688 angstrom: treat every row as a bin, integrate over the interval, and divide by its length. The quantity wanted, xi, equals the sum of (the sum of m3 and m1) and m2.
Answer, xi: 22.2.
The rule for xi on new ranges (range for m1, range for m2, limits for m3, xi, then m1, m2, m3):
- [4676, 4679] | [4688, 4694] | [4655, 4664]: 21.5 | 0.0509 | 21.4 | 0.0436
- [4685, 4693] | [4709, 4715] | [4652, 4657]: 20.0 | 0.0454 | 19.9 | 0.0503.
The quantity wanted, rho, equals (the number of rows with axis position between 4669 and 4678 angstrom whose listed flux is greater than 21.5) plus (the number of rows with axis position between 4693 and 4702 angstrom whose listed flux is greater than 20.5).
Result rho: 7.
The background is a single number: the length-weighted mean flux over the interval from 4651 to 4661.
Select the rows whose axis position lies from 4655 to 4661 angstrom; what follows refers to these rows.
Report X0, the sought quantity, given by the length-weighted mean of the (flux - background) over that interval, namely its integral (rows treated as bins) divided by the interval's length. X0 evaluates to 1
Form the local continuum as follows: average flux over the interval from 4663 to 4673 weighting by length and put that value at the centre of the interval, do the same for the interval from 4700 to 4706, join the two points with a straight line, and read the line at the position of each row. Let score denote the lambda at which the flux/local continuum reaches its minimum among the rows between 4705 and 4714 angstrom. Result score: 4708.5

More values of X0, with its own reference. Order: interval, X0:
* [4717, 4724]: 1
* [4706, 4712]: -2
